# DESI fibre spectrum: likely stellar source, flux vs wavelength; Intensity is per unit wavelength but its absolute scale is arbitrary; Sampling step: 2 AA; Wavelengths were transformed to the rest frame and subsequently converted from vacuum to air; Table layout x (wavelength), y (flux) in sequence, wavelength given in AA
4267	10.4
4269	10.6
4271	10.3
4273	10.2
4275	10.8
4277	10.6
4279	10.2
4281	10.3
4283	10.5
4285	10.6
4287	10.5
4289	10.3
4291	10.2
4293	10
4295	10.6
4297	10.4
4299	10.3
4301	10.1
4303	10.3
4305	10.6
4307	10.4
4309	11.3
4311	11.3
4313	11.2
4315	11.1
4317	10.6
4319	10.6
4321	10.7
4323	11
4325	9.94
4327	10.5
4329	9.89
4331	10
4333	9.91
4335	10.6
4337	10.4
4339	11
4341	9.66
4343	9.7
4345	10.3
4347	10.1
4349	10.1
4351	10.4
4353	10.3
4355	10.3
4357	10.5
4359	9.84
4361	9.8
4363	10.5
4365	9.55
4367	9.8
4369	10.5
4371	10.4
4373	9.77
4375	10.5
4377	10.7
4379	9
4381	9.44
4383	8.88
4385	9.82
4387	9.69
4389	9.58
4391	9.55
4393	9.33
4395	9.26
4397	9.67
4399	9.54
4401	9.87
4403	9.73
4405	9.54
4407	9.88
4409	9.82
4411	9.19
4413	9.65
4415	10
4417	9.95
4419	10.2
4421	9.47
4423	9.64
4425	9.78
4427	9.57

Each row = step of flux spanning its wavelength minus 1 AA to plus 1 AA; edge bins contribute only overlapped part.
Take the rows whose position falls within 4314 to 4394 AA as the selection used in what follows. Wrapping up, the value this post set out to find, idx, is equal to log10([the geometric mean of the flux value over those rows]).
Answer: 1.00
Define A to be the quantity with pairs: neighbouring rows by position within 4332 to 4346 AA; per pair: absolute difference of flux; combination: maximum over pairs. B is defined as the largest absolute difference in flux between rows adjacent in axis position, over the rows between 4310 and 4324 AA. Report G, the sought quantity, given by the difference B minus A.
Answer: -0.8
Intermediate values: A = 1.34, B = 0.50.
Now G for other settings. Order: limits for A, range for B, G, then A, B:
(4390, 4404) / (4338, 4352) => 0.9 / 0.41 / 1.34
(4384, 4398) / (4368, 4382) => 1.3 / 0.41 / 1.70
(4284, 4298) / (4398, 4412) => 0.0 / 0.60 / 0.63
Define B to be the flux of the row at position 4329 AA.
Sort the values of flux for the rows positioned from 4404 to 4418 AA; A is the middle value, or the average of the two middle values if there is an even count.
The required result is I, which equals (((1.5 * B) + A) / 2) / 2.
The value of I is 6.2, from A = 9.8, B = 9.89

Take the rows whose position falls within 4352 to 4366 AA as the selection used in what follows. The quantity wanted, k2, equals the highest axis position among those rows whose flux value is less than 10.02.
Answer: 4365 AA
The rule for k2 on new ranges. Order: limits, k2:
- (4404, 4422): 4421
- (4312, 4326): 4325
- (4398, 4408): 4407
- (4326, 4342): 4341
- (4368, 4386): 4385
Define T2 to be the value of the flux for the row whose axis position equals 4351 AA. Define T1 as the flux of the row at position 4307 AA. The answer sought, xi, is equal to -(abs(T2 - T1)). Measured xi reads 0.0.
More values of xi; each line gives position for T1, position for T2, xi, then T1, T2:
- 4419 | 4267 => -0.2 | 10.2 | 10.4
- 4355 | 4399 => -0.8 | 10.3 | 9.54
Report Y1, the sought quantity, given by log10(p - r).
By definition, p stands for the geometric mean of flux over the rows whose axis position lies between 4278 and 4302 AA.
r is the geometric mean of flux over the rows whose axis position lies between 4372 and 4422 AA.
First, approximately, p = 10.3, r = 9.67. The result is -0.18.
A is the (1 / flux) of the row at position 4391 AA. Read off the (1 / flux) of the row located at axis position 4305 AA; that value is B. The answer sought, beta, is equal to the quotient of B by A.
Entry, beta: 0.901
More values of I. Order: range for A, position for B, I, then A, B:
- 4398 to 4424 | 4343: 6.1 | 9.7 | 9.7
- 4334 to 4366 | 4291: 6.4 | 10.3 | 10.2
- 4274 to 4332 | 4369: 6.6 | 10.5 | 10.5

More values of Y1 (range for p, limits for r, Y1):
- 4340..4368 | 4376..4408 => -0.33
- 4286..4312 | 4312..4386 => -0.53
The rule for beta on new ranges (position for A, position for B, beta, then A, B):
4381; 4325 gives 0.950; 0.106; 0.101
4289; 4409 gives 1.049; 0.097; 0.102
